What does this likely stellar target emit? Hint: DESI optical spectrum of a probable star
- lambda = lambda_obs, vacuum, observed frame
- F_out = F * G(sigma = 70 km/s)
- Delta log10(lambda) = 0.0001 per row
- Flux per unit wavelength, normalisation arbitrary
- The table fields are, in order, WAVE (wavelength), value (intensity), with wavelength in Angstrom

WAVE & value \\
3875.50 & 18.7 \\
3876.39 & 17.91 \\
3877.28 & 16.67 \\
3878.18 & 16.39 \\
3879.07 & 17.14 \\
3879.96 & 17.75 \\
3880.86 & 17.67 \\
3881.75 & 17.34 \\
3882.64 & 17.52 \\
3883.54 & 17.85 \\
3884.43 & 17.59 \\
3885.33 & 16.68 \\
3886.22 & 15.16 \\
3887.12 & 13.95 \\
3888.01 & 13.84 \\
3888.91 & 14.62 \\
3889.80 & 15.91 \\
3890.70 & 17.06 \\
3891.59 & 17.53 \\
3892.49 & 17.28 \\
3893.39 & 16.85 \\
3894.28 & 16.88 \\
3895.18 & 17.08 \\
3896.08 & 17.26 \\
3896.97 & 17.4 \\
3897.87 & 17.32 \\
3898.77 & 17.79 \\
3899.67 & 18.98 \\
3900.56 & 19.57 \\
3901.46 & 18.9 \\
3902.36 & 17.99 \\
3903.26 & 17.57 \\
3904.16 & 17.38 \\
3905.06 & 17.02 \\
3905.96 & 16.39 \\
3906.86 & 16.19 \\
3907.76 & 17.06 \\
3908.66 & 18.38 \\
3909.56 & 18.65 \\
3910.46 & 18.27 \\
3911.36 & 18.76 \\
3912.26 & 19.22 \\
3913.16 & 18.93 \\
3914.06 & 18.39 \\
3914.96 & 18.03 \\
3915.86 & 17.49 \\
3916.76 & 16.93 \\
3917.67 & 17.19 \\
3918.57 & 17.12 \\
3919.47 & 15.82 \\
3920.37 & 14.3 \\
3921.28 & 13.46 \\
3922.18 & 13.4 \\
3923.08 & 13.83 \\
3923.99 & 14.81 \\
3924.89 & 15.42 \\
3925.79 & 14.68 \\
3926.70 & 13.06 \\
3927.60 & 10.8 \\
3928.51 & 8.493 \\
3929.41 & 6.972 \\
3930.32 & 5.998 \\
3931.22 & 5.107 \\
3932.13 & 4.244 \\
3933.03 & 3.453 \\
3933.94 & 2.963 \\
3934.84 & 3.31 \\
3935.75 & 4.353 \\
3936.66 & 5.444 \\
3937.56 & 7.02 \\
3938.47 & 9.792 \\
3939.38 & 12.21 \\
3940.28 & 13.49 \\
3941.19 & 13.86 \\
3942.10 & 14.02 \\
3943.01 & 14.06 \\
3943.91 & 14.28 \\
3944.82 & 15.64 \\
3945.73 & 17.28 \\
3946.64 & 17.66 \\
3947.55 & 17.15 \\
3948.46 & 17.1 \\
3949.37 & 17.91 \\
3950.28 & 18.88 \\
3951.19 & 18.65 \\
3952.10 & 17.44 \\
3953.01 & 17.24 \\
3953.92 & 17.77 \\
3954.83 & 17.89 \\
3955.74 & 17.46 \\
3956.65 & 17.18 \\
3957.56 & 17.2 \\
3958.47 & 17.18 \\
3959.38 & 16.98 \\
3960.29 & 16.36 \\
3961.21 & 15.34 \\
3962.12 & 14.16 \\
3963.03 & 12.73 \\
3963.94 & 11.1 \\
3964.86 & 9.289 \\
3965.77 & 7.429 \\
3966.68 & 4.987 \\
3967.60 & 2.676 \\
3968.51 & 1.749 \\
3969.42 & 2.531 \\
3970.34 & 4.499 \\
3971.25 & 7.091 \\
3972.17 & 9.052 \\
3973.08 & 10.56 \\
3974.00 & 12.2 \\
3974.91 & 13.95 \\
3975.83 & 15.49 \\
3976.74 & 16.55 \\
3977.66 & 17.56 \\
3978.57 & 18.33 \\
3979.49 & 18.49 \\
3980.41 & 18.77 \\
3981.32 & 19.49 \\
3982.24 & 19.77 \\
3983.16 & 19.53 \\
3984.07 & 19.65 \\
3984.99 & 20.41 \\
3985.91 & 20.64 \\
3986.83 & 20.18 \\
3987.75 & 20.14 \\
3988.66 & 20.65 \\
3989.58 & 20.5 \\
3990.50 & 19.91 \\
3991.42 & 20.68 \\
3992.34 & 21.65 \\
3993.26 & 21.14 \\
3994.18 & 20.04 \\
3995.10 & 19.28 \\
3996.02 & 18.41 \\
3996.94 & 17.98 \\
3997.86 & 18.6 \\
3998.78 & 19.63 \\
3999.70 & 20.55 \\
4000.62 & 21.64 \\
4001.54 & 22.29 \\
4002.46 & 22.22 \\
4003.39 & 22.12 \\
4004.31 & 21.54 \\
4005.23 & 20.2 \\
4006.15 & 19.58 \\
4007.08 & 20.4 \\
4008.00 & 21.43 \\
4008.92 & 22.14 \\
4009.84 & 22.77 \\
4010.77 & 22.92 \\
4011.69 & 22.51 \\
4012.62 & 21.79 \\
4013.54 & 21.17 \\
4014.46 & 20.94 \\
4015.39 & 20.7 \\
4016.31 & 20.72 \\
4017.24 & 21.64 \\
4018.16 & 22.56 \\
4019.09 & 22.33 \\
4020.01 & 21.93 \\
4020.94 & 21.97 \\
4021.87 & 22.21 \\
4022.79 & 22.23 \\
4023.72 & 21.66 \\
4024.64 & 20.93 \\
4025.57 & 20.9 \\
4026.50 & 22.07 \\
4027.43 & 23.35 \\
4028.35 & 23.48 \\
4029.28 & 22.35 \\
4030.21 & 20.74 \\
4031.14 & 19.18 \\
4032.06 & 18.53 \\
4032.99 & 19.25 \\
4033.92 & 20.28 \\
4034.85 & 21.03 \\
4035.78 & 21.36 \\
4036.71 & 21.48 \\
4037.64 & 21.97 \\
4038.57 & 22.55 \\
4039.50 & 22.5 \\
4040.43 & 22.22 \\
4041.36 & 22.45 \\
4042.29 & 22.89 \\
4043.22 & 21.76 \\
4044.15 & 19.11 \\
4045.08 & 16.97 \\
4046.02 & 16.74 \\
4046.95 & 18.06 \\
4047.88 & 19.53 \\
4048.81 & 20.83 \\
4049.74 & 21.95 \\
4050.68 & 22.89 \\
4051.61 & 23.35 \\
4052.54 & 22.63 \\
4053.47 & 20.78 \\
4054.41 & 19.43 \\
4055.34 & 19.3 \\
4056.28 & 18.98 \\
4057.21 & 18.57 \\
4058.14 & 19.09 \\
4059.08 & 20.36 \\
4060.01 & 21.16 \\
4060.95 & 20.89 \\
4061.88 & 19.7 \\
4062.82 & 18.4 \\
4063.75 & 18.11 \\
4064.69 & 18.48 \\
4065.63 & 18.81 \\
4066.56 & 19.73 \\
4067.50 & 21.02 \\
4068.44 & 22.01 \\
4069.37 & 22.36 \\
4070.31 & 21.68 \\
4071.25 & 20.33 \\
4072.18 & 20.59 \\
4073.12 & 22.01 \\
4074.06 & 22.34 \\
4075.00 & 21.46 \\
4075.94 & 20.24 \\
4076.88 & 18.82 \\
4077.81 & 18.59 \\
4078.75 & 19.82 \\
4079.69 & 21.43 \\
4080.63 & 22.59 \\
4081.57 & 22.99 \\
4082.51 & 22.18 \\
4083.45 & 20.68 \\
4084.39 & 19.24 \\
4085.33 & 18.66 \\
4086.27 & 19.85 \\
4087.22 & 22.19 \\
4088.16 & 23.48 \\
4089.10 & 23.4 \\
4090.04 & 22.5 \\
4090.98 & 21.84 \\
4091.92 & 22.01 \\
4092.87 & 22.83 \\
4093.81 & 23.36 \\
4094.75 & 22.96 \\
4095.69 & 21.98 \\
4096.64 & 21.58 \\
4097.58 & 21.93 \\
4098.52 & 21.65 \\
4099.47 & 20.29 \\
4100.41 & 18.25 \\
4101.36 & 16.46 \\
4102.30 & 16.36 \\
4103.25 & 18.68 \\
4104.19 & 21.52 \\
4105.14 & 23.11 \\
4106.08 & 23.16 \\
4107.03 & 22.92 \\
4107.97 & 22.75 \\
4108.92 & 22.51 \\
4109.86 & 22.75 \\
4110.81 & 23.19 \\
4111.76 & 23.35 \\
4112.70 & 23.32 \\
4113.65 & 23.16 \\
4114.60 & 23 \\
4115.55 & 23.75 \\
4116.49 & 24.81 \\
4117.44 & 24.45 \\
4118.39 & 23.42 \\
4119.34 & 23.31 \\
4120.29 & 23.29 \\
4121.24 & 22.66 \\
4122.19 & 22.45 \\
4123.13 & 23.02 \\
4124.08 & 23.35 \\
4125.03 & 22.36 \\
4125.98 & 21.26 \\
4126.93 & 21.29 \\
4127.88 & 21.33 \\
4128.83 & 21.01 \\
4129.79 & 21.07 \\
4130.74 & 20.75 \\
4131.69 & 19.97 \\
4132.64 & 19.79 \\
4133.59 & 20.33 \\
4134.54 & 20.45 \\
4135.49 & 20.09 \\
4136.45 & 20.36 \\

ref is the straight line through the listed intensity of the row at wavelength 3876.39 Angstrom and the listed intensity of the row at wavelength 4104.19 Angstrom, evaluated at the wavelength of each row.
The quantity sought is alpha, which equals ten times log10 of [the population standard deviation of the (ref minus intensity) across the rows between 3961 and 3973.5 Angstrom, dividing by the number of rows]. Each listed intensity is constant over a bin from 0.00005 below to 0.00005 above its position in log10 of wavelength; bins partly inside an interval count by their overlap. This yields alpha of 6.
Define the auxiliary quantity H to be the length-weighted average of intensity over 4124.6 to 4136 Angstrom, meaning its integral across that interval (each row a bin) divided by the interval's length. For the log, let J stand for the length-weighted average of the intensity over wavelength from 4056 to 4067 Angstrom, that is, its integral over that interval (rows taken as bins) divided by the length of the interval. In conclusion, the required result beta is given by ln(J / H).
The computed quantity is -0.1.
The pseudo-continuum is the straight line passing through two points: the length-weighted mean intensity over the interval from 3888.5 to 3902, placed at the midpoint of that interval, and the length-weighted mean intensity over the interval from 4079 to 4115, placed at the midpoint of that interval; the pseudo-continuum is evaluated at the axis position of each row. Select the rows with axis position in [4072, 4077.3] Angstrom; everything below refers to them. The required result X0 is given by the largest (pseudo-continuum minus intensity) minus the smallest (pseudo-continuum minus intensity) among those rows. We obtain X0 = 3.6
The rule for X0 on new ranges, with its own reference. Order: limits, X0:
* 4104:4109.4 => 1.6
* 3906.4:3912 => 2.5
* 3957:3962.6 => 3.1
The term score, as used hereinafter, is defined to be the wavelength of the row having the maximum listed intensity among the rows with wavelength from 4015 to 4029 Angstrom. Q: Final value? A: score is 4028.35 Angstrom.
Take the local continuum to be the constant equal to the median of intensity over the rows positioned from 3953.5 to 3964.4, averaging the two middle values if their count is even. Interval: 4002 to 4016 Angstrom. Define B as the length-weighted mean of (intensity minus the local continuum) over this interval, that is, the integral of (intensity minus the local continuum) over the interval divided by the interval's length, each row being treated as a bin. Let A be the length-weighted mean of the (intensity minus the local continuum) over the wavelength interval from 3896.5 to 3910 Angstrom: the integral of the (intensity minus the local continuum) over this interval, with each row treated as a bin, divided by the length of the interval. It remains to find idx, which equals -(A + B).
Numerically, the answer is -5.1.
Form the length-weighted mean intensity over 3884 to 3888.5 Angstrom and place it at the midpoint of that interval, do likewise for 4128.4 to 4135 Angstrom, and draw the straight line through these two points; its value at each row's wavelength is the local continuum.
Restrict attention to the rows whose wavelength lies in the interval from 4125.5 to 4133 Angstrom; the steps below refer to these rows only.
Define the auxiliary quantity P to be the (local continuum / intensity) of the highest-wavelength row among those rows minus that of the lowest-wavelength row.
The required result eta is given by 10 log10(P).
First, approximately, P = 0.078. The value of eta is -11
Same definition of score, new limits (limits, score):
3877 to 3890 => 3883.54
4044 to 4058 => 4051.61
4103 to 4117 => 4116.49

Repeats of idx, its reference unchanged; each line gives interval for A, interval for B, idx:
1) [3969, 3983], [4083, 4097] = -1.4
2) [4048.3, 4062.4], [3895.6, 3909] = -4.2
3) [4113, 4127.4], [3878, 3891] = -5.3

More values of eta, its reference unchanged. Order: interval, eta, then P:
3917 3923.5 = -6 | 0.235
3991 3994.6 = -15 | 0.030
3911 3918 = -11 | 0.085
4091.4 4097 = -17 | 0.022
